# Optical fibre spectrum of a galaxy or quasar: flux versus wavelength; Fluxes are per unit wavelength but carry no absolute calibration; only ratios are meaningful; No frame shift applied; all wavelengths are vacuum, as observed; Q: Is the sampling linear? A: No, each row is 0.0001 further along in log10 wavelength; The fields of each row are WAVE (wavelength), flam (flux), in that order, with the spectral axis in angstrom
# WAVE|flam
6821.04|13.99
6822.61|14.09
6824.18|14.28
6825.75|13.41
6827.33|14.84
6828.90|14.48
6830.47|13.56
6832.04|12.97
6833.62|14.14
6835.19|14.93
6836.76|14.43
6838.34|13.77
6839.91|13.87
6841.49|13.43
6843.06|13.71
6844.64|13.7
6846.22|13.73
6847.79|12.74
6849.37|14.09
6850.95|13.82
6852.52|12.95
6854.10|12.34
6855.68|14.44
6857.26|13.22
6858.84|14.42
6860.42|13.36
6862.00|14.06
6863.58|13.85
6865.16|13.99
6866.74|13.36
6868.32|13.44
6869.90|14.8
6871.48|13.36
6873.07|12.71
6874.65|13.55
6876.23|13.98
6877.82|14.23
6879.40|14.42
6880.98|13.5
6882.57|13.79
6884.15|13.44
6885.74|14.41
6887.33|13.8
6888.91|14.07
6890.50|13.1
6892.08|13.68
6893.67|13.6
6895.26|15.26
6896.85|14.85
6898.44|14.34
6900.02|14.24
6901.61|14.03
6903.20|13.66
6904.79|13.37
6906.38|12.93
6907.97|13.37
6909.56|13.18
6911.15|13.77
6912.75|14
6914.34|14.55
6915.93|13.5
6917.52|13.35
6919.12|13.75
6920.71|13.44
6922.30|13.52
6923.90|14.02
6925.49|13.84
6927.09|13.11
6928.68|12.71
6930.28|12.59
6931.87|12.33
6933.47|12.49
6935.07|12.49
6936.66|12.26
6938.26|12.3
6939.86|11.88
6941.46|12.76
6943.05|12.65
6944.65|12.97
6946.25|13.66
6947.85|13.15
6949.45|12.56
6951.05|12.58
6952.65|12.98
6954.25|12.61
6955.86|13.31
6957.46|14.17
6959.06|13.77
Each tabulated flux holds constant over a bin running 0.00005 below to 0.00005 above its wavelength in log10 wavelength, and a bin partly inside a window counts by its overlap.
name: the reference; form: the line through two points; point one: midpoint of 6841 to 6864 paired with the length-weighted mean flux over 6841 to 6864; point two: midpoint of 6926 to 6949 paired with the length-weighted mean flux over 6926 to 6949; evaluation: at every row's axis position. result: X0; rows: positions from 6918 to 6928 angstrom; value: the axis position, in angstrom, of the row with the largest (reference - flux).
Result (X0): 6927.09 angstrom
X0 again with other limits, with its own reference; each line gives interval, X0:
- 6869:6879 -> 6873.07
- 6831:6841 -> 6832.04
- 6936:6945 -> 6939.86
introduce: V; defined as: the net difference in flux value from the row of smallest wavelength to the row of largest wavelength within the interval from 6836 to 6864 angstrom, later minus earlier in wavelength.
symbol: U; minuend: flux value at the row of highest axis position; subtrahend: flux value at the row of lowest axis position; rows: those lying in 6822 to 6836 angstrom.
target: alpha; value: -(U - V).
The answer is -1.4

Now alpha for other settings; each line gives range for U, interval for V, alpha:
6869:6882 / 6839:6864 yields 1.3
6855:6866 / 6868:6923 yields 0.5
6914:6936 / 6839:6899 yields 2.5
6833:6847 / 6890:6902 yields 1.3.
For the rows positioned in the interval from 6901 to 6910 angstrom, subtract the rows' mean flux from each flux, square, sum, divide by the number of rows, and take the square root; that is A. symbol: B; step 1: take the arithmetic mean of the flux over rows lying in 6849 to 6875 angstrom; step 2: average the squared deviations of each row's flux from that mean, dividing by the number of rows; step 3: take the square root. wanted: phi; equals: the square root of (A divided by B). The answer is 0.75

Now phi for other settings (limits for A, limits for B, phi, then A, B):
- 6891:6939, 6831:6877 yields 1.11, 0.75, 0.61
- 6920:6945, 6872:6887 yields 1.06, 0.59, 0.52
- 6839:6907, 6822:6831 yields 1.09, 0.59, 0.50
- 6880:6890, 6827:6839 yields 0.73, 0.33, 0.63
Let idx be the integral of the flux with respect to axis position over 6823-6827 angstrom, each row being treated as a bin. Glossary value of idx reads 56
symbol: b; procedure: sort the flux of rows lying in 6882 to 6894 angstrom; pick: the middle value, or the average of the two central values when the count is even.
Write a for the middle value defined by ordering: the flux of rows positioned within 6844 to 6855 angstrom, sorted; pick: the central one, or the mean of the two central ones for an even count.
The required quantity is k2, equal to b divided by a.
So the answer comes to 1.00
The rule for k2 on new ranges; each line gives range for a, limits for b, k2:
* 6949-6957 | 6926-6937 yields 0.99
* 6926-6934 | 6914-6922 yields 1.07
